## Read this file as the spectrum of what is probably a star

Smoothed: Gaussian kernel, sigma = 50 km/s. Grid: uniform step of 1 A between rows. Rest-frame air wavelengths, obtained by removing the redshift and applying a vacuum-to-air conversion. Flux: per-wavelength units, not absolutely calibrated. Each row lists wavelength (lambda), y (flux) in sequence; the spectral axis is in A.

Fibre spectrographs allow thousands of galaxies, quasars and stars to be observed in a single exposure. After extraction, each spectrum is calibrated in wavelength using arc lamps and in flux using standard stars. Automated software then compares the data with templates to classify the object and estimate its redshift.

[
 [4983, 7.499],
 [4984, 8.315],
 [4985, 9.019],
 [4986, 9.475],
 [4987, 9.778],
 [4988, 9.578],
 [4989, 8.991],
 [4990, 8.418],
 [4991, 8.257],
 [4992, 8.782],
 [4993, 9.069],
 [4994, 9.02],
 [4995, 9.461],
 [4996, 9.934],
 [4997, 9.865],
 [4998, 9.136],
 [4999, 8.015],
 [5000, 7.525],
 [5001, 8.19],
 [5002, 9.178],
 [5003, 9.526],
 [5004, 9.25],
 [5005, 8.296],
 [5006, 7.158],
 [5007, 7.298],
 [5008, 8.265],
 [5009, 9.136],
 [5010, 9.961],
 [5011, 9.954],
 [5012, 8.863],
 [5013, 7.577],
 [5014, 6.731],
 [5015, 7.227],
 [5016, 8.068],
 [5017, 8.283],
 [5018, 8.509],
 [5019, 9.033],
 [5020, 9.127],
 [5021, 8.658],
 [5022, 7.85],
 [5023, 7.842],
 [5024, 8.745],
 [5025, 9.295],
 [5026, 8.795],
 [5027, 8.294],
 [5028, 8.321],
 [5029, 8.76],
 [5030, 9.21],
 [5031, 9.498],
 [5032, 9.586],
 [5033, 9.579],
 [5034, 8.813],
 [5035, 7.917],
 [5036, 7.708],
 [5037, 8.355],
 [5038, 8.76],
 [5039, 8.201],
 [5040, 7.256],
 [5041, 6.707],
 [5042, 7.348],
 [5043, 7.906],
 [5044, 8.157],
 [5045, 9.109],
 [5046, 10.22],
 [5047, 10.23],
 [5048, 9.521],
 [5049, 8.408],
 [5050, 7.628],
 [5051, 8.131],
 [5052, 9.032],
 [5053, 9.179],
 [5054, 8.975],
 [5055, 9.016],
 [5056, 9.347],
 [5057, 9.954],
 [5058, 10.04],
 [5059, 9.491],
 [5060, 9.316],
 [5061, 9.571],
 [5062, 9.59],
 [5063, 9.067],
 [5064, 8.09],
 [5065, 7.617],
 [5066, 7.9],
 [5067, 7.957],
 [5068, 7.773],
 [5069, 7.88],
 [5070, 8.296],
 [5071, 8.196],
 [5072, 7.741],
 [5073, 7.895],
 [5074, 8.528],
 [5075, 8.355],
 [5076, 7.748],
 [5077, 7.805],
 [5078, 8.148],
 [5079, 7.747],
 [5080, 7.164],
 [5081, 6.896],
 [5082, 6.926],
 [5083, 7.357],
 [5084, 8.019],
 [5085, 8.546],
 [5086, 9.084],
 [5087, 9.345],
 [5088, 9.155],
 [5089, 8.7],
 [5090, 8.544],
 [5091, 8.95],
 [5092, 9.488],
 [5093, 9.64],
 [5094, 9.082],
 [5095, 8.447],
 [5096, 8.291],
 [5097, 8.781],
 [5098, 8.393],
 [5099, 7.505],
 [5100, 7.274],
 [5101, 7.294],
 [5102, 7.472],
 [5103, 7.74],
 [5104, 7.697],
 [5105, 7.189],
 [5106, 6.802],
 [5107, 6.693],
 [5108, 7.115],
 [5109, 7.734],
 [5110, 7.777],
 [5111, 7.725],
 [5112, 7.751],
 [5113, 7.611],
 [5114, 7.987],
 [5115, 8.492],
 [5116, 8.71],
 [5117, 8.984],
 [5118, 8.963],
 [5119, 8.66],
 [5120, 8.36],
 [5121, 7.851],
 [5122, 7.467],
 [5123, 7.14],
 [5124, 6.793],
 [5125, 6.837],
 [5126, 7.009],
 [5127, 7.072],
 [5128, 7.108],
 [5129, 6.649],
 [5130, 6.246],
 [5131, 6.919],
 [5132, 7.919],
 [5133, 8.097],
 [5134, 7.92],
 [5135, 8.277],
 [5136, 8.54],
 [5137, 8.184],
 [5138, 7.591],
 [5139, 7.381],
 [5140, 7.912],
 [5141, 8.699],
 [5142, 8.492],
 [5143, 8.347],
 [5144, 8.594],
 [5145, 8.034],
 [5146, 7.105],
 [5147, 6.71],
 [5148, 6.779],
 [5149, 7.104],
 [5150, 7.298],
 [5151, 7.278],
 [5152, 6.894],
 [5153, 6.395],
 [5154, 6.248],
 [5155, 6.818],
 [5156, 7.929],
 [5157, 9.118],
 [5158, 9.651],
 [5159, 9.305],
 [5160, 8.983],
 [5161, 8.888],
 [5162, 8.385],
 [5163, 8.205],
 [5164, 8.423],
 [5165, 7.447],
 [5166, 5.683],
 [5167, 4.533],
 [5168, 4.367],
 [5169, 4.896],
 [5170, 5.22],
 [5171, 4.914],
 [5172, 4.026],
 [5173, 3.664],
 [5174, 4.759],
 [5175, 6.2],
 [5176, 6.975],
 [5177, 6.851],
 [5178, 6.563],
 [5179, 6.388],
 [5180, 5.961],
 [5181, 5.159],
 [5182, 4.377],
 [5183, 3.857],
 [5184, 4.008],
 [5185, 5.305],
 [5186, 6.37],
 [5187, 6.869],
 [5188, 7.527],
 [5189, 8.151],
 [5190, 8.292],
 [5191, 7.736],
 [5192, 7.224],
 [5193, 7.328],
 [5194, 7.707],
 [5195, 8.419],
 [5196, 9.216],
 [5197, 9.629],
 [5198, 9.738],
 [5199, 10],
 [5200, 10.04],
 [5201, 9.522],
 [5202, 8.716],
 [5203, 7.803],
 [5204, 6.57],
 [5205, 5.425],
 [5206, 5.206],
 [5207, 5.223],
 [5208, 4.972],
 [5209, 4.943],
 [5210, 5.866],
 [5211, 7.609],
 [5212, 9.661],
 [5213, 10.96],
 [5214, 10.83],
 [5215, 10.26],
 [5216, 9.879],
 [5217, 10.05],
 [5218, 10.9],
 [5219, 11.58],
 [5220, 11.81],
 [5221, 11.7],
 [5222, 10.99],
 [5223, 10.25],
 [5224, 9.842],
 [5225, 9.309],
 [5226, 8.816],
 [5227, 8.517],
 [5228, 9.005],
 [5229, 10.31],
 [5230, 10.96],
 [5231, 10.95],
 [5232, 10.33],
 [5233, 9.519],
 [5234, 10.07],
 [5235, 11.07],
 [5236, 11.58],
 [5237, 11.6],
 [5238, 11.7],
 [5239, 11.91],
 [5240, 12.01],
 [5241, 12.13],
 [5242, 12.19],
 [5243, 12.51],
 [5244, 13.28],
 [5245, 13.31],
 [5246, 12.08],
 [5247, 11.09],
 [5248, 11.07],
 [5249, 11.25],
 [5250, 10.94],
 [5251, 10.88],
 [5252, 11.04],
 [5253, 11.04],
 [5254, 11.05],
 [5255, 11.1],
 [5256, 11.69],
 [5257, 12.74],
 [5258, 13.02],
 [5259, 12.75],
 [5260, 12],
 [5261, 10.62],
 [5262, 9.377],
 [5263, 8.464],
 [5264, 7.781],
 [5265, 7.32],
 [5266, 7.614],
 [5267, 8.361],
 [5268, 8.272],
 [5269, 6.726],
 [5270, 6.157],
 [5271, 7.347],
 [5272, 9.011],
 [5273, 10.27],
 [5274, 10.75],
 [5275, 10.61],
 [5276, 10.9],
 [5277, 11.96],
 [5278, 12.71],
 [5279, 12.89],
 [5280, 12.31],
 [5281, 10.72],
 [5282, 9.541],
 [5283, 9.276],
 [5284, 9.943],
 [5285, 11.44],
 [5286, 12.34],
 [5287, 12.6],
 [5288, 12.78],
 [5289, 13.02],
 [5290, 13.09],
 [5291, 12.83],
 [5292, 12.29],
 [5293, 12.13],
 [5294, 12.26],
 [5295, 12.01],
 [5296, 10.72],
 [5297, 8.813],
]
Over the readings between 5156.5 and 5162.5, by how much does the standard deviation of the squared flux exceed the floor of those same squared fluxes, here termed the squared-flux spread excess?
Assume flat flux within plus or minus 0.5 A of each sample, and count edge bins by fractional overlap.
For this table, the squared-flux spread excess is -63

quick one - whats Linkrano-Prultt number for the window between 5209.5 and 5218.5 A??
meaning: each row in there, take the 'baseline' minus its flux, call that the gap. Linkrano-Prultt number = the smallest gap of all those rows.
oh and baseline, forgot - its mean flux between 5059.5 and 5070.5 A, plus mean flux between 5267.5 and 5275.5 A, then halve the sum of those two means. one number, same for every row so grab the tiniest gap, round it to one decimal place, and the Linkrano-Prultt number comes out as -2.4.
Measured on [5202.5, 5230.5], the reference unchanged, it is -3.3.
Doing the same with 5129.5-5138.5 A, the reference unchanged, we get 0.0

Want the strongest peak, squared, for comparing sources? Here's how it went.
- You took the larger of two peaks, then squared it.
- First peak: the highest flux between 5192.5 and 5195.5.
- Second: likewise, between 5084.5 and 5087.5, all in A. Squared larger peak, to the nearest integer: 87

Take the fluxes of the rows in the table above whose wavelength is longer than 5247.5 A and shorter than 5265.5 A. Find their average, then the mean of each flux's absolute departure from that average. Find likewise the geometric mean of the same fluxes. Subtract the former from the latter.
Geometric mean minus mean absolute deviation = 10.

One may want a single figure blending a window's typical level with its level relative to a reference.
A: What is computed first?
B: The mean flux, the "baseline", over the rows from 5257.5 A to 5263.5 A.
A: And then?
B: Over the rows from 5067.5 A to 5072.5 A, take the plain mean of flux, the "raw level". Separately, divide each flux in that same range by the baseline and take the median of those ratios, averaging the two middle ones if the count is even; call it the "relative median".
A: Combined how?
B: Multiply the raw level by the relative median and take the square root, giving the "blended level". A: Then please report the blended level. 2.39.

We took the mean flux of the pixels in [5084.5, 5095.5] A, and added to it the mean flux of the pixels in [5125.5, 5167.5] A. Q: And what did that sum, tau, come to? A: 17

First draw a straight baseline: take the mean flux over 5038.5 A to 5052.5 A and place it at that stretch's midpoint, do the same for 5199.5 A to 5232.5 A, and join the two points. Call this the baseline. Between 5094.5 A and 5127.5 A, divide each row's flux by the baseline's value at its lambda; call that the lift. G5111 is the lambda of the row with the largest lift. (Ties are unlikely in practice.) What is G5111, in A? 5117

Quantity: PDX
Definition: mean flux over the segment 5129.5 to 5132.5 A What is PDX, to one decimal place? 7.0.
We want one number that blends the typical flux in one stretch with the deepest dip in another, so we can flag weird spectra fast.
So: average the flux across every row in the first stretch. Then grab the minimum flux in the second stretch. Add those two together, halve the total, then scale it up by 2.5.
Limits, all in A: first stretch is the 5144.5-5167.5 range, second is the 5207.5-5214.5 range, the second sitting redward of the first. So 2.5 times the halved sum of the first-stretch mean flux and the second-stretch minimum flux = 15.6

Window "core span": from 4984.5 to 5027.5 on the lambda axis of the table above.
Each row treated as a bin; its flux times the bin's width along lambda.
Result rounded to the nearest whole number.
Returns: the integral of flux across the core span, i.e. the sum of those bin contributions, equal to 373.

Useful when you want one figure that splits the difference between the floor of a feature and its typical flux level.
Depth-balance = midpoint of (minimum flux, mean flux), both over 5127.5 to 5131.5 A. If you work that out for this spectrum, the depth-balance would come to 6.5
